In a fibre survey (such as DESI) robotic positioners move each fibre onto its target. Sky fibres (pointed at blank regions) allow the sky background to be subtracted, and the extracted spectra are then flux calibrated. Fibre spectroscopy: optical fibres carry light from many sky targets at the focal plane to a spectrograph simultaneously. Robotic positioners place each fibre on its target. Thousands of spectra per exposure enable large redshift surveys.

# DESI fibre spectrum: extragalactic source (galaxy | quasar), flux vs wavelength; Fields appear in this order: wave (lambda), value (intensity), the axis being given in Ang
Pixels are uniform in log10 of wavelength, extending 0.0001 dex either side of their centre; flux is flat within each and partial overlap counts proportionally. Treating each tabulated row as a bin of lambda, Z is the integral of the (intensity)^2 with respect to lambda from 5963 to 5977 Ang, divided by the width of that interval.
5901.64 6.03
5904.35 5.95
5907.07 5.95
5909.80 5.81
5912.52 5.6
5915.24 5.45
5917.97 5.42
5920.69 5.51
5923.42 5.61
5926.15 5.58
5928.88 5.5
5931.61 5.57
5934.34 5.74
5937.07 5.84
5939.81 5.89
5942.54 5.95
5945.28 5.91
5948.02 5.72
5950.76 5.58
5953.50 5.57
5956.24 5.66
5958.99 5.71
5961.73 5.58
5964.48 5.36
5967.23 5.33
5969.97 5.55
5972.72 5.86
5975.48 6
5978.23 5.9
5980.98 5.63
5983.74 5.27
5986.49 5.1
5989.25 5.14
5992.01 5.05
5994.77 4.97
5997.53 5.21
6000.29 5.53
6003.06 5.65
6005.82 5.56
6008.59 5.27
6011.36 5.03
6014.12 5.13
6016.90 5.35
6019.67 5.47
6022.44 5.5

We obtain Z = 31.7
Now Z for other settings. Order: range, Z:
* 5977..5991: 29.2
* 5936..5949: 34.4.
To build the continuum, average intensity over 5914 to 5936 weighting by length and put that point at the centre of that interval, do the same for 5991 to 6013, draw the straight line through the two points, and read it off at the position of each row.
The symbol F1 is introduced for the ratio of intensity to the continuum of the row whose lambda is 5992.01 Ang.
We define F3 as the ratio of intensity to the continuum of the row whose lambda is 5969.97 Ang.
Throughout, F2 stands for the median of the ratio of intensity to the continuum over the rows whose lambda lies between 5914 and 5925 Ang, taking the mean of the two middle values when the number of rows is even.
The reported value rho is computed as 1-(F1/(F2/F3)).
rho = 0.01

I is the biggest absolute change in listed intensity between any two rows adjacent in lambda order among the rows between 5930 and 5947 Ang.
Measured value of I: 0.17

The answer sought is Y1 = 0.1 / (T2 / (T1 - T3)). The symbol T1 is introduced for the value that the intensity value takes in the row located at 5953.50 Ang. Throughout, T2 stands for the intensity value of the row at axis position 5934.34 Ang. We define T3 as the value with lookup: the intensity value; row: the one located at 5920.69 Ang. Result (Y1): 0.001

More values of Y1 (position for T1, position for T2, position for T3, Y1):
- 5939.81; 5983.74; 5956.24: 0.004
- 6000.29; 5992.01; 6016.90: 0.004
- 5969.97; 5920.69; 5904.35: -0.007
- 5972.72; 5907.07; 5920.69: 0.006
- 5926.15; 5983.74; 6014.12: 0.009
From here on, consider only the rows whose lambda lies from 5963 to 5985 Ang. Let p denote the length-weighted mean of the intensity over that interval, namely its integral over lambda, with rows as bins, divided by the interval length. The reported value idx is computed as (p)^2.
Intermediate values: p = 5.61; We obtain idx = 31.5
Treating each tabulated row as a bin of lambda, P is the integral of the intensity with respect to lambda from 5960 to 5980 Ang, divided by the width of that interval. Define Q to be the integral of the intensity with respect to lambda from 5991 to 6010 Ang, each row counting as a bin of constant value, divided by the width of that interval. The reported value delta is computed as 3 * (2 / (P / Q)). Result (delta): 5.6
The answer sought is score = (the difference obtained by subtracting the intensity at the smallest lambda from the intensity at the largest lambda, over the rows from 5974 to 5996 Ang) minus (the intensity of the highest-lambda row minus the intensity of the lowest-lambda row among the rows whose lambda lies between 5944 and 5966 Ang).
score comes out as -0.5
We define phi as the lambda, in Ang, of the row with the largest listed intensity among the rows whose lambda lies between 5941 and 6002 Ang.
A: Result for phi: 5975.48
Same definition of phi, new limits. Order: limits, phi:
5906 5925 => 5907.07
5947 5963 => 5948.02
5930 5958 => 5942.54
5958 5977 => 5975.48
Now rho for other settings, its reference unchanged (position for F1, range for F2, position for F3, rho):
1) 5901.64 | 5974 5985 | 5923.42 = -0.01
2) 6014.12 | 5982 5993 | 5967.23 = 0.00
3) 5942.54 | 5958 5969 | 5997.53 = -0.05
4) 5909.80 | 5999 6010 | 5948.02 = -0.03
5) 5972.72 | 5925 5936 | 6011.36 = -0.03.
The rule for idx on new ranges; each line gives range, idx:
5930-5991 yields 31.6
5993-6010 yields 28.7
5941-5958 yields 32.9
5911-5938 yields 31.1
